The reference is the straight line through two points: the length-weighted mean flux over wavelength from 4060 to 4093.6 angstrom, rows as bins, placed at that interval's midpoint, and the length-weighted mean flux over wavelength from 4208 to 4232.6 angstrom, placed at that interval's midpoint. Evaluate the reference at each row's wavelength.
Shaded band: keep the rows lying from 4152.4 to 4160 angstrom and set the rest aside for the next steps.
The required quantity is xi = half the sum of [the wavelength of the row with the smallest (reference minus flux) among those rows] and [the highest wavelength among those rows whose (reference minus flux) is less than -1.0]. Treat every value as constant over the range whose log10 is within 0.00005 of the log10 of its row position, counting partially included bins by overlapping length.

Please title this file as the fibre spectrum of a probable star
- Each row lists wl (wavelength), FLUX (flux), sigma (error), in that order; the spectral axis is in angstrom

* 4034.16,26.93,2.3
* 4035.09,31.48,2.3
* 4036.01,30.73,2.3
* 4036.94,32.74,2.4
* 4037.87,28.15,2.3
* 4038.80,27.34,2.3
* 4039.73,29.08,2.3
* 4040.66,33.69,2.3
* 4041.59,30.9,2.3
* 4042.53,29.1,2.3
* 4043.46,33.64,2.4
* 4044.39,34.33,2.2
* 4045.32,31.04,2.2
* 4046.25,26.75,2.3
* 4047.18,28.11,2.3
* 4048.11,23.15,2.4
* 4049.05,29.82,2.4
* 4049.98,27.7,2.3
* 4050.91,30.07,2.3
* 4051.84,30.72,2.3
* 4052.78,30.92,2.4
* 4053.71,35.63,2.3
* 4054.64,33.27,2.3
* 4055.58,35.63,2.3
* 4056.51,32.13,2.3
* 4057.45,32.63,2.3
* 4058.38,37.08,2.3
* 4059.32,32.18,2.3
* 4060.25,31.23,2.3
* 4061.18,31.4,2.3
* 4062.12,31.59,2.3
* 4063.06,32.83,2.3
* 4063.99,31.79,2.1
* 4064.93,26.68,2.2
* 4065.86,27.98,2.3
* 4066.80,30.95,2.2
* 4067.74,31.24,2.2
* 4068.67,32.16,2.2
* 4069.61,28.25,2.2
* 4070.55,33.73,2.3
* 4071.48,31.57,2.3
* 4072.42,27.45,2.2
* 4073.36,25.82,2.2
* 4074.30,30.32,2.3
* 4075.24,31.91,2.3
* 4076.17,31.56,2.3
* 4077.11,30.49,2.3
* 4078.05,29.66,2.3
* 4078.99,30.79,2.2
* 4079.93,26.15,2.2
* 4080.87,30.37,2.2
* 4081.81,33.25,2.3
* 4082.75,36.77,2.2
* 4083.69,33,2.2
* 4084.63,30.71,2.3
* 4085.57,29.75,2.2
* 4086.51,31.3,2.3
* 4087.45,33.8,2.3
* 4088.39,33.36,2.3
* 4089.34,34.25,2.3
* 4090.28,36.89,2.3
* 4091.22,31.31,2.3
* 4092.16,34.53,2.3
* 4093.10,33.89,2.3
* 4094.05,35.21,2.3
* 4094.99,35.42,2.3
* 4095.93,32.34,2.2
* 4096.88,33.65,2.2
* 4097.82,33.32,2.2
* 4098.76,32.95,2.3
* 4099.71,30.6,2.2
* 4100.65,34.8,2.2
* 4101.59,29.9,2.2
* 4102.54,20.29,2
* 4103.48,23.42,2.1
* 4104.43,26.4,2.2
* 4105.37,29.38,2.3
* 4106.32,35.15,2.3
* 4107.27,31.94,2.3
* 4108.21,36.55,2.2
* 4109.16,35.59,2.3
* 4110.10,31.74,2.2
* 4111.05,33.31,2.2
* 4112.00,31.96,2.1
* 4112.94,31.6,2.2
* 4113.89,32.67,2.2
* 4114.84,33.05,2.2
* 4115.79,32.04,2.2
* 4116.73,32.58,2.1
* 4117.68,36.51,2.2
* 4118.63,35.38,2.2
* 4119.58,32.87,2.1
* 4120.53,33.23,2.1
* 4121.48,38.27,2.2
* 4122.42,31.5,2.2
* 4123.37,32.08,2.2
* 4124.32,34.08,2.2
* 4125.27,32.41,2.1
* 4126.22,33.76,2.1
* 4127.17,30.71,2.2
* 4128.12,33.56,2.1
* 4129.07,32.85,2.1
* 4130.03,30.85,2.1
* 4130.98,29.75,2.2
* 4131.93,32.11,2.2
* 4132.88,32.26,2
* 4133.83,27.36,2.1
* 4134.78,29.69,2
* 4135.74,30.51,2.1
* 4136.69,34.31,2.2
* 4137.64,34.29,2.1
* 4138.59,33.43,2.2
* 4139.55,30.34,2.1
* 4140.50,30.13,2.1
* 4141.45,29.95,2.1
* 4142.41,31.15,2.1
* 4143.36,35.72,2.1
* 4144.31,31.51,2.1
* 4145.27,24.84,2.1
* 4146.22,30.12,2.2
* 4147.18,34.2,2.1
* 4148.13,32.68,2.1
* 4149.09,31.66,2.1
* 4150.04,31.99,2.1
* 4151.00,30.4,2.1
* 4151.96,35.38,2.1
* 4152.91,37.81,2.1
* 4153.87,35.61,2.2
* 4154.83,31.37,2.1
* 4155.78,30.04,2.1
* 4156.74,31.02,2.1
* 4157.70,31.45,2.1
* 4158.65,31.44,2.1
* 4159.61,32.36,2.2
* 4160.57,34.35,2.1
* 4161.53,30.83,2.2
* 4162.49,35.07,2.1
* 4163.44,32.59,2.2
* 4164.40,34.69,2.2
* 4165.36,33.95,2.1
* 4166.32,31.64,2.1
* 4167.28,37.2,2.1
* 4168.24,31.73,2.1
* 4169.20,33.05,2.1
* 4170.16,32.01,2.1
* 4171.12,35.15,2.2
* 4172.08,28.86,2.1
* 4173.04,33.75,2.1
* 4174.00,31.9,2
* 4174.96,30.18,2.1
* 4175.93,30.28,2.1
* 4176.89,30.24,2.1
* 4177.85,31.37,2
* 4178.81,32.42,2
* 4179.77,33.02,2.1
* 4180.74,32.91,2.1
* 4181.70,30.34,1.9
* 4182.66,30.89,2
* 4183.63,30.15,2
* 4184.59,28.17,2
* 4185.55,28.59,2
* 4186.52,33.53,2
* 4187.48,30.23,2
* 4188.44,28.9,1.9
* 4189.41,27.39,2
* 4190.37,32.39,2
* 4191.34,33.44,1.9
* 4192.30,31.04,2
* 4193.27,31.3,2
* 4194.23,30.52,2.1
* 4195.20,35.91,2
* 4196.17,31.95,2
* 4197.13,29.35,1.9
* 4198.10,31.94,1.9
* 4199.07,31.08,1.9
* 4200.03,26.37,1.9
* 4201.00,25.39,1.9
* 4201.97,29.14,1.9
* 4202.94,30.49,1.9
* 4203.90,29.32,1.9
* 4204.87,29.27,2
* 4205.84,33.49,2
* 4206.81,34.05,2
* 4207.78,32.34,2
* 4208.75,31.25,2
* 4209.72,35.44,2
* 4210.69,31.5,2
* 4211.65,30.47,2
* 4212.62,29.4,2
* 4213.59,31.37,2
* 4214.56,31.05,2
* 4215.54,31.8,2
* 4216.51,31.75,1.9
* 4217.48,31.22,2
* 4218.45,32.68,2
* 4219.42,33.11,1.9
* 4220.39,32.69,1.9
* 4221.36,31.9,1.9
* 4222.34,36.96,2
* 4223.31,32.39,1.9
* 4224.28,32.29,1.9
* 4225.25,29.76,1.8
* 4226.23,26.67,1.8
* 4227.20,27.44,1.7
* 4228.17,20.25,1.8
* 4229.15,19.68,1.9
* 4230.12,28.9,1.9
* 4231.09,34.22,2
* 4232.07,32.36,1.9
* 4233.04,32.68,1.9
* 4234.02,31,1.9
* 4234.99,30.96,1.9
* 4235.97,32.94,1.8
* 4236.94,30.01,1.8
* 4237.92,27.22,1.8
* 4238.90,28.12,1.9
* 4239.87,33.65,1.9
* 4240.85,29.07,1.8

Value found 4156.3 angstrom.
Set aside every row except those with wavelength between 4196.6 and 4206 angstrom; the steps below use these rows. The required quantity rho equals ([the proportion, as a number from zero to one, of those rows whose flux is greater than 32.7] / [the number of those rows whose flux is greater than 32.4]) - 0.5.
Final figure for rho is -0.400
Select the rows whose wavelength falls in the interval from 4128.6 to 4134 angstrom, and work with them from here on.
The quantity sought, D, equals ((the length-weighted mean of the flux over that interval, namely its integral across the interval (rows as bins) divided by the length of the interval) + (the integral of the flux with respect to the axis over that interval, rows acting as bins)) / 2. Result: 99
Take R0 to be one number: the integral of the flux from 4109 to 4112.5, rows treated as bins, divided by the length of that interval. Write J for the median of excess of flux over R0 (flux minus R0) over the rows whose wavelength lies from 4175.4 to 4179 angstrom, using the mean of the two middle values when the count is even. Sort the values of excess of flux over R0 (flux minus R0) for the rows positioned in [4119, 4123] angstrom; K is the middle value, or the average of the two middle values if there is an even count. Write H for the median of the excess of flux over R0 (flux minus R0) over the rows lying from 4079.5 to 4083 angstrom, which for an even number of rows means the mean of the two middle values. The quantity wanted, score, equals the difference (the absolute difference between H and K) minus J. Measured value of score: 3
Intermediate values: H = -1.2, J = -2.2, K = 0.1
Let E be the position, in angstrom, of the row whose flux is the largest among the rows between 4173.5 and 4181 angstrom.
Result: 4179.77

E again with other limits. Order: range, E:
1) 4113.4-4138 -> 4121.48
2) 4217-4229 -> 4222.34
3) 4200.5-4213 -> 4209.72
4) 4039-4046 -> 4044.39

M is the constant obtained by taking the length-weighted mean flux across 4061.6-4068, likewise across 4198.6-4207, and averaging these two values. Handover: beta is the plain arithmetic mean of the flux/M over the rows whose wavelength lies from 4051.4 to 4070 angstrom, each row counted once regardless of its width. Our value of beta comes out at 1.06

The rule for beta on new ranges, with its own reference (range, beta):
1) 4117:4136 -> 1.08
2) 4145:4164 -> 1.07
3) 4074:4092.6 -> 1.07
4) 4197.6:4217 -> 1.03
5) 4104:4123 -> 1.10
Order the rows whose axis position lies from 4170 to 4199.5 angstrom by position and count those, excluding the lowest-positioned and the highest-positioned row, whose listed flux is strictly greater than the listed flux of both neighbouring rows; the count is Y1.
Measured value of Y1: 10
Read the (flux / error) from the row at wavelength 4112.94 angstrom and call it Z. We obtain 14.4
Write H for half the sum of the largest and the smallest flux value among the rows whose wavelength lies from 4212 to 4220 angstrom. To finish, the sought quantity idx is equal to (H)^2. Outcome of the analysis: 977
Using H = 31.3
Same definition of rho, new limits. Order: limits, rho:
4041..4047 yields -0.333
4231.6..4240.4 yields -0.426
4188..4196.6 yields -0.389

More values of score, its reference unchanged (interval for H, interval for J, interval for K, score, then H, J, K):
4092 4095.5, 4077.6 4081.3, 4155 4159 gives 7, 1.9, -3.0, -1.7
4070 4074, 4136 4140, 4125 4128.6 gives 3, -3.5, 0.9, 0.0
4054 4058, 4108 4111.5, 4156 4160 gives 0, 0.0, 1.5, -1.5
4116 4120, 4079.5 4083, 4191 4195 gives 4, 1.1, -1.2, -1.8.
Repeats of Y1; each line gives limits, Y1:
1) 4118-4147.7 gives 7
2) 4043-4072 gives 9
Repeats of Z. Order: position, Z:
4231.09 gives 17.1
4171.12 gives 16.0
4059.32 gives 14.0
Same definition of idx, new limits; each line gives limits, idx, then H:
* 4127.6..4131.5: 1002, 31.7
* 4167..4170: 1188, 34.5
